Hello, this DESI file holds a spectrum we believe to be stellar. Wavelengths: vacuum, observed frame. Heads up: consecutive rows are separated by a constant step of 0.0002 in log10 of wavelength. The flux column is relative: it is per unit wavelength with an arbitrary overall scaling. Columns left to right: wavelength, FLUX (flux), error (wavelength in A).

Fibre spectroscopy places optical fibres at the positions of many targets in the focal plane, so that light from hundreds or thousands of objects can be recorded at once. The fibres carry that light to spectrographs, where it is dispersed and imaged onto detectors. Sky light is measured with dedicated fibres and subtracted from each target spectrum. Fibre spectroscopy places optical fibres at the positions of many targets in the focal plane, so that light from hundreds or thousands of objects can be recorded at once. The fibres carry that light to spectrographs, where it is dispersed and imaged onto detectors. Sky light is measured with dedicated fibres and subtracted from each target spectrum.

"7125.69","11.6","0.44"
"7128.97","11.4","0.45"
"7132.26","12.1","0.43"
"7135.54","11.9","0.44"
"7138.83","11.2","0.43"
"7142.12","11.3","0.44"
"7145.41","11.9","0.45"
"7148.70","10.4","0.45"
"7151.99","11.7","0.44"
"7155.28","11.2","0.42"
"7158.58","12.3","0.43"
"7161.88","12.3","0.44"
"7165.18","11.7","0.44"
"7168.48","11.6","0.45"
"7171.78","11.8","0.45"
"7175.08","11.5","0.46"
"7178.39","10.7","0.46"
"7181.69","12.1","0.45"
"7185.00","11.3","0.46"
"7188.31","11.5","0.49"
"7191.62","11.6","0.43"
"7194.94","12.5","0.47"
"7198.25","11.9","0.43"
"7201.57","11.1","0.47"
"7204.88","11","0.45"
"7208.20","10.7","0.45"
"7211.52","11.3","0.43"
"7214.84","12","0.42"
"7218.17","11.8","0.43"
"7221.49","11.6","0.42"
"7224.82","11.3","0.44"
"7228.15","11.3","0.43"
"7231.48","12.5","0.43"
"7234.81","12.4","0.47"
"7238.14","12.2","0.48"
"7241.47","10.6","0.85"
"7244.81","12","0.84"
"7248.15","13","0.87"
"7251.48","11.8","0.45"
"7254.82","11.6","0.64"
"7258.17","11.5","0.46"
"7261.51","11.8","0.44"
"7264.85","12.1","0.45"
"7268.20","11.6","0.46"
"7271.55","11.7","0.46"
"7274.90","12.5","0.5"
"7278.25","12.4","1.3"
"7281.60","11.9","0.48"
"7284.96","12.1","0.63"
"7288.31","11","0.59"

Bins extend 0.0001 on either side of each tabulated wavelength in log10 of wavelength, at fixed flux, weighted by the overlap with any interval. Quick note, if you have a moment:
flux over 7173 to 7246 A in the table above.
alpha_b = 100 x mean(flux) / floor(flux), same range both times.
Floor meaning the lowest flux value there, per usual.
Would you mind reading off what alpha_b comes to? 109.3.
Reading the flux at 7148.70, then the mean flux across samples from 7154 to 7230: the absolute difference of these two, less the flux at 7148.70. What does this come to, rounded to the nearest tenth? -9.2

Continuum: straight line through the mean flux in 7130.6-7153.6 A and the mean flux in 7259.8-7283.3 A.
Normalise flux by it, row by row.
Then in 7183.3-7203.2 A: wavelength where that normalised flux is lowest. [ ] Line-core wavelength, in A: 7201.57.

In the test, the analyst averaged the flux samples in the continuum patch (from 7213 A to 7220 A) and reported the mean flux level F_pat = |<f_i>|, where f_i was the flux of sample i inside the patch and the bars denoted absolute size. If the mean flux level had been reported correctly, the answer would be 11.9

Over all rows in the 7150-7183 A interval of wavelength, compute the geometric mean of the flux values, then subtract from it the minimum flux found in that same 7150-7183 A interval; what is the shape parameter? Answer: 1.0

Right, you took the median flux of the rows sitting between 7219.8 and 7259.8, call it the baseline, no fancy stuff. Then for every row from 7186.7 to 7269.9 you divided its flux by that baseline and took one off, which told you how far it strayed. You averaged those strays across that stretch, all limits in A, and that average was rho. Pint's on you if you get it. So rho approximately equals 0.00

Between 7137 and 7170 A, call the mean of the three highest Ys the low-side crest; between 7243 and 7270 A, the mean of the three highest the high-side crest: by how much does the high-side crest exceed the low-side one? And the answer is 0.20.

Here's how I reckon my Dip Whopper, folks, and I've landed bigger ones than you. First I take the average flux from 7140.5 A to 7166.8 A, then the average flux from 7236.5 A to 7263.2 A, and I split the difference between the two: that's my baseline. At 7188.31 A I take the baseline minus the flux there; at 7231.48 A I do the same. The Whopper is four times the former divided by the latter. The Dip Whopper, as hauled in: -1.0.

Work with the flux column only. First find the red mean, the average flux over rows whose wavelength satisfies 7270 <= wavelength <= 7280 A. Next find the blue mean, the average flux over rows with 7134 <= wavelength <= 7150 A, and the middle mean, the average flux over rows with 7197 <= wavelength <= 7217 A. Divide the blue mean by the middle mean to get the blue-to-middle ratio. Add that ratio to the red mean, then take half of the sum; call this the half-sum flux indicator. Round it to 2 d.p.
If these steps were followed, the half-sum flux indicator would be 6.60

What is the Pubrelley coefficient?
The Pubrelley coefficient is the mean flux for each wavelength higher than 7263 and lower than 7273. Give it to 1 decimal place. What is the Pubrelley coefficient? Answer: 11.8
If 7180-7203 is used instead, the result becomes 11.7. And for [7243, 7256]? 12.1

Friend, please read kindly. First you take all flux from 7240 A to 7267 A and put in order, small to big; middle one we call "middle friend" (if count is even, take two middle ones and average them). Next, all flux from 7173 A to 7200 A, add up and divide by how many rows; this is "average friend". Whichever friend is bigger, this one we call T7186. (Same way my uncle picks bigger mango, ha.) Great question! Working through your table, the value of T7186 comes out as 11.80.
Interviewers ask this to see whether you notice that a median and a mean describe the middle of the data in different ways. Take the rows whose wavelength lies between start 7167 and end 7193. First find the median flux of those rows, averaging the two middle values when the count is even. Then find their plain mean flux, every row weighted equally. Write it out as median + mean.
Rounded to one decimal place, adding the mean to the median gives 23.1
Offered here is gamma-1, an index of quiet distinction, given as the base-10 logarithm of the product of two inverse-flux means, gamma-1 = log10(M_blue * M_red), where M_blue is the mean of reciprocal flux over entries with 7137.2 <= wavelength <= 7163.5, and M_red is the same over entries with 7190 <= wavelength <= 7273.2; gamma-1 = -2.129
